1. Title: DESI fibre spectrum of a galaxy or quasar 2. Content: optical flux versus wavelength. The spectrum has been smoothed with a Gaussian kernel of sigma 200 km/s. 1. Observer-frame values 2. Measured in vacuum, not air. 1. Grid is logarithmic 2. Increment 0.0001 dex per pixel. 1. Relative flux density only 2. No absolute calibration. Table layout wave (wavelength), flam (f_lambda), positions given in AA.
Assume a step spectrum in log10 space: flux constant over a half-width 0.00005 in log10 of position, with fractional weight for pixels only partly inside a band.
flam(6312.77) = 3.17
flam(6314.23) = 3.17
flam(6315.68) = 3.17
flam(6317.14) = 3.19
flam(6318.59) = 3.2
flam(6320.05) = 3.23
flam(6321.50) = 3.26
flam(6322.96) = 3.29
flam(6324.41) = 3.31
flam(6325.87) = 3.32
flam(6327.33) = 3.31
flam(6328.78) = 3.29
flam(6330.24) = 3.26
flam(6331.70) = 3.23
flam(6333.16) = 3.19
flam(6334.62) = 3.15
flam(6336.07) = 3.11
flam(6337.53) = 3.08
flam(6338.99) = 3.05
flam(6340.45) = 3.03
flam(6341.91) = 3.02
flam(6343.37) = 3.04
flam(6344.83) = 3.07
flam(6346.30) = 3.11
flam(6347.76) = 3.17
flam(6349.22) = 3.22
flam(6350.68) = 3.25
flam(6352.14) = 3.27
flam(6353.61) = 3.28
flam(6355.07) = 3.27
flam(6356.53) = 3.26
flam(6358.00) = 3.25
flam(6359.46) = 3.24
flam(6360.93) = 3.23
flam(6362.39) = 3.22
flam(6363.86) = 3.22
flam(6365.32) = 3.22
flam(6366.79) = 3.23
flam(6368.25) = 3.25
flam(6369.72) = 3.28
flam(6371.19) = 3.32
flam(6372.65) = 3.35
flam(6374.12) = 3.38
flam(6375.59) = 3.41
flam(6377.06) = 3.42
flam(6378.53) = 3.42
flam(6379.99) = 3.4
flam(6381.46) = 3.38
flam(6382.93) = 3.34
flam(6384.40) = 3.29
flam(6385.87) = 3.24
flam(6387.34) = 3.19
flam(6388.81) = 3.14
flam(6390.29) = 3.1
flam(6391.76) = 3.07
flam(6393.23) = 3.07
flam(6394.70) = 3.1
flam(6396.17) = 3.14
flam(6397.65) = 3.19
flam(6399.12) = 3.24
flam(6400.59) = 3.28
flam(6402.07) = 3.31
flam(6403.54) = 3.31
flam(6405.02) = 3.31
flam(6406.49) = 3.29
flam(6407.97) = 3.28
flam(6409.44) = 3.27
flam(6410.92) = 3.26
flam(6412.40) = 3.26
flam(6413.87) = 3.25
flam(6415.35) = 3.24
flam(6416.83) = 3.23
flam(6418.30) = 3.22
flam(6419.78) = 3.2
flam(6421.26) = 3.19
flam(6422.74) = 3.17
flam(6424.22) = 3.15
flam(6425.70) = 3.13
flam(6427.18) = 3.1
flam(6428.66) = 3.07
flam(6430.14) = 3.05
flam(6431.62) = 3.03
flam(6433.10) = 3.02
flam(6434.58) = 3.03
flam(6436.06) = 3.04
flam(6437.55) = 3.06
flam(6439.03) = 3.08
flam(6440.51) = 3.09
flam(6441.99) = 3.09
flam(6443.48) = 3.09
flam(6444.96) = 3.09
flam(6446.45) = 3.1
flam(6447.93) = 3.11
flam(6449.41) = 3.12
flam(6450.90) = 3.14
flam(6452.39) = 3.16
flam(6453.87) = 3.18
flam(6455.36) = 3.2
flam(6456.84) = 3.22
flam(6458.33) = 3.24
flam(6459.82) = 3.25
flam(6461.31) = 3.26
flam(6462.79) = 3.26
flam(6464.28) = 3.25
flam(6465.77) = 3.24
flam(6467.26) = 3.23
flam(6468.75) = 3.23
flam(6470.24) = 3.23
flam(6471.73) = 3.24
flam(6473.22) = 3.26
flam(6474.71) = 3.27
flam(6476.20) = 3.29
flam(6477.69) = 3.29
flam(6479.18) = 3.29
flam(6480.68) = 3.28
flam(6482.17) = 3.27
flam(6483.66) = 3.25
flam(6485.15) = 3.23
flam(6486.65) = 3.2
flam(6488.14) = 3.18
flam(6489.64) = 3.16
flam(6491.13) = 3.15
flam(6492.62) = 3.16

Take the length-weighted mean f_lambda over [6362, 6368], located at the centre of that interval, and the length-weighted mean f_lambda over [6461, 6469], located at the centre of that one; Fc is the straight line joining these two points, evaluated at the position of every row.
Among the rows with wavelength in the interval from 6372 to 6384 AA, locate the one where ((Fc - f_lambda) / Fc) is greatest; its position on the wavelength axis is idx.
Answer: 6382.93 AA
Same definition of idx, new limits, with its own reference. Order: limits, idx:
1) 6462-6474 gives 6470.24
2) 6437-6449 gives 6437.55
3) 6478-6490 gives 6489.64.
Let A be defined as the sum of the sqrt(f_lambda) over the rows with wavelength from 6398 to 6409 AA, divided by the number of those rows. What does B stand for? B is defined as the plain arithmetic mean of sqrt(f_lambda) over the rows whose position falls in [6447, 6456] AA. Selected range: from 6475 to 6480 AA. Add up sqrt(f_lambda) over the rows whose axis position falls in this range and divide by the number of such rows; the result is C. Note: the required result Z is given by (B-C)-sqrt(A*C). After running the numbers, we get -1.85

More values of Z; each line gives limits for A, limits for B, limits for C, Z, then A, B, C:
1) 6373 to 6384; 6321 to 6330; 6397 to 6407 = -1.82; 1.84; 1.82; 1.81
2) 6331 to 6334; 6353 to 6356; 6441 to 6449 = -1.73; 1.79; 1.81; 1.76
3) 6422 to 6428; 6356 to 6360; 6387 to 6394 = -1.73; 1.77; 1.80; 1.76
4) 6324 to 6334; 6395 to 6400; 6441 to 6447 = -1.76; 1.81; 1.79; 1.76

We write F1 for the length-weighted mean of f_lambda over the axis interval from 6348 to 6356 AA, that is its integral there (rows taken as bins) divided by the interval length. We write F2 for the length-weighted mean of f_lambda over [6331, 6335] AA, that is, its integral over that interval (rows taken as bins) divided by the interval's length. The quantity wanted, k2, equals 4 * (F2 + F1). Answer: 25.8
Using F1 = 3.26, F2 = 3.19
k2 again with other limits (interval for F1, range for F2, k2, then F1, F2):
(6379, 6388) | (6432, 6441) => 25.5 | 3.31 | 3.05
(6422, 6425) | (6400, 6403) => 25.8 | 3.16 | 3.29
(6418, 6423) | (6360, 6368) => 25.7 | 3.19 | 3.23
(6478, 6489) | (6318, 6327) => 26.0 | 3.24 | 3.27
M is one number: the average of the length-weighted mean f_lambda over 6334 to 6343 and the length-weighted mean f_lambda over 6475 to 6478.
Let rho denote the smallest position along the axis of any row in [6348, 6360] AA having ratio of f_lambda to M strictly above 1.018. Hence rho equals 6350.68 AA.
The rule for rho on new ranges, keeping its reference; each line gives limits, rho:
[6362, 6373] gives 6368.25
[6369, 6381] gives 6369.72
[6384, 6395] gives 6384.40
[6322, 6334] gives 6322.96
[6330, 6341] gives 6330.24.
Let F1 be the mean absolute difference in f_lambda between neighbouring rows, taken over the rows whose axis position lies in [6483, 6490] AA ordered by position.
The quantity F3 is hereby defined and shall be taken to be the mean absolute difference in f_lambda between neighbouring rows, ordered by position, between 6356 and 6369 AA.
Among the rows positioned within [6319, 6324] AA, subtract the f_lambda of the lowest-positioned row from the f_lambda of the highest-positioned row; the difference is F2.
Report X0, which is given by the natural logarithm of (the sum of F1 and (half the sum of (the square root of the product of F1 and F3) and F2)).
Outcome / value -2.82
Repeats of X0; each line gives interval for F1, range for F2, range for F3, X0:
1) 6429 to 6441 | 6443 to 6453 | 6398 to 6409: -2.86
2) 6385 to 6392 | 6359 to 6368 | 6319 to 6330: -2.96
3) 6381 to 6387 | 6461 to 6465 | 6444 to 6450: -2.95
